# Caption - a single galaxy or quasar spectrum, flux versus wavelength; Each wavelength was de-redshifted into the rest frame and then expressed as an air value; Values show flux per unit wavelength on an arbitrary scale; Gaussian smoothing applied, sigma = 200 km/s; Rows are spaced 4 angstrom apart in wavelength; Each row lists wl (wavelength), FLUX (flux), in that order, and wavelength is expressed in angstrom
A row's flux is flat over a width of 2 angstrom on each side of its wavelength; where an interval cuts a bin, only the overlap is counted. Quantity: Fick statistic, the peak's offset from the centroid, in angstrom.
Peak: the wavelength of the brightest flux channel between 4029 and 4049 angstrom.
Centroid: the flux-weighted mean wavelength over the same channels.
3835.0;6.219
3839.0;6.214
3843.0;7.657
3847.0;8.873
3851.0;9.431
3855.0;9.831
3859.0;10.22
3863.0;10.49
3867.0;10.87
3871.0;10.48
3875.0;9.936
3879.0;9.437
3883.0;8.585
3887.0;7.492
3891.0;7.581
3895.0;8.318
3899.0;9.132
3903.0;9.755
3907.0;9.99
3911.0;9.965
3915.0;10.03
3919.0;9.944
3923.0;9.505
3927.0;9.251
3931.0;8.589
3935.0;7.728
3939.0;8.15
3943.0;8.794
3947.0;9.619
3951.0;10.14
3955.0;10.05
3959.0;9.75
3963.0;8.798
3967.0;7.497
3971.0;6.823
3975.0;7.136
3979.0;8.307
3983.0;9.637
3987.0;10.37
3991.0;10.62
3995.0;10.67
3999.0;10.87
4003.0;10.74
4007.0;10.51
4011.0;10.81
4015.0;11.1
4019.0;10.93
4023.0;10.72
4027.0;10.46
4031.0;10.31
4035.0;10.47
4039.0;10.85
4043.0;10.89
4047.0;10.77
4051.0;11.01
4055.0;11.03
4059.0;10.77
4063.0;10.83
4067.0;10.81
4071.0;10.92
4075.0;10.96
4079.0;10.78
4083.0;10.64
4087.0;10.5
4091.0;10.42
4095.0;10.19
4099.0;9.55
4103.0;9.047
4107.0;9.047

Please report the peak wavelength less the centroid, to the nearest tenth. 3.9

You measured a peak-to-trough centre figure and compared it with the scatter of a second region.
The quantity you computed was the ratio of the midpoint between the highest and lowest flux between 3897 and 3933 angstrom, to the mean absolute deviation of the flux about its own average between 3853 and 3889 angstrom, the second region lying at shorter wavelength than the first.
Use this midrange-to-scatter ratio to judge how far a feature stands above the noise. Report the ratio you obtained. 12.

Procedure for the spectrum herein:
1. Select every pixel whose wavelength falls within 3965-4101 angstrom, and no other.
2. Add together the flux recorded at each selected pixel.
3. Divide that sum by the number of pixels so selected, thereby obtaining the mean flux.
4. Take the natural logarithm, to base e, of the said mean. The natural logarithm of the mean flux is 2.33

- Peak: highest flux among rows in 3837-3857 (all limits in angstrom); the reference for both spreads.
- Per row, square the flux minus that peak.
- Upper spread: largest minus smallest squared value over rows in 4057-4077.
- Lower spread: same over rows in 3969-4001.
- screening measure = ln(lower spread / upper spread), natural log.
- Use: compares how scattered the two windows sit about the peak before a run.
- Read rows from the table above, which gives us 3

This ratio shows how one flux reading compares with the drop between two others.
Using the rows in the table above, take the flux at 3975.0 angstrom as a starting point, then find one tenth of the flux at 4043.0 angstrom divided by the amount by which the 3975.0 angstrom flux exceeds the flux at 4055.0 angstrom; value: -0.3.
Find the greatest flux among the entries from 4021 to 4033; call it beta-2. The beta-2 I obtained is 10.72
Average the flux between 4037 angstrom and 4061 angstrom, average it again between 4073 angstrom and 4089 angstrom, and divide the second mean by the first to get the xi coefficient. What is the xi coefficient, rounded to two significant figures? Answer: 0.98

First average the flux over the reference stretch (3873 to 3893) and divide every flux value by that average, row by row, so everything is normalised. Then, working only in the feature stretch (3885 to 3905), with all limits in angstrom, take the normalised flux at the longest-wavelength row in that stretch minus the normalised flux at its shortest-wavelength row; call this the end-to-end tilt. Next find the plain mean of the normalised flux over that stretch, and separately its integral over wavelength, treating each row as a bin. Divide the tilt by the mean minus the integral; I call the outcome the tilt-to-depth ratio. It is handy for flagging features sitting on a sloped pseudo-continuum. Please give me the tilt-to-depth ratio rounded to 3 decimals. -0.014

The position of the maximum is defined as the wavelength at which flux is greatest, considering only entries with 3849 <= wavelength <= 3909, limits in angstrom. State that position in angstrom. 3867.0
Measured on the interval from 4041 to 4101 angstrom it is 4055.0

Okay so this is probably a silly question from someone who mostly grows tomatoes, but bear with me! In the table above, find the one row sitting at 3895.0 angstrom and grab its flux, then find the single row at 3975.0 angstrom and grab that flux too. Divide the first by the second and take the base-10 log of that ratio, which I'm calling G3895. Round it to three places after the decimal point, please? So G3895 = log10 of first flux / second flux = 0.067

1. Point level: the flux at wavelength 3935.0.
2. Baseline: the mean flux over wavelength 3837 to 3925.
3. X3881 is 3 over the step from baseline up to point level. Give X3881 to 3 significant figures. -1.96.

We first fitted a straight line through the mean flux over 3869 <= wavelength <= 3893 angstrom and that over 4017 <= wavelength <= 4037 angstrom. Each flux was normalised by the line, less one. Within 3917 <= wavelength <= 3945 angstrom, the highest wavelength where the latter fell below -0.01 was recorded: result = 3943.0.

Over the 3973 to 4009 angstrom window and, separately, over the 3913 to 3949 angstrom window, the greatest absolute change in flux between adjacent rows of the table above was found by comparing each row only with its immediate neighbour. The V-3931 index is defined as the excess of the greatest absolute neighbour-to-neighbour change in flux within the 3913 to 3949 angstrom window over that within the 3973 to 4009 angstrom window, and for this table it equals -0.47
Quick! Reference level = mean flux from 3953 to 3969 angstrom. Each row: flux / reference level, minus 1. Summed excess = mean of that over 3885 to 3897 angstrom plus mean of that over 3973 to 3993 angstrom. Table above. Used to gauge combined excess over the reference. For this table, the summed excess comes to -0.11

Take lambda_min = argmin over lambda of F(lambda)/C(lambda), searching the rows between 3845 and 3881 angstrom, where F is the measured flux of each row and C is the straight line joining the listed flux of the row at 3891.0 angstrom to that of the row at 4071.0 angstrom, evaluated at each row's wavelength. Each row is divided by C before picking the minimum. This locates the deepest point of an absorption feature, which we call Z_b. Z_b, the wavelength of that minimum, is 3879.0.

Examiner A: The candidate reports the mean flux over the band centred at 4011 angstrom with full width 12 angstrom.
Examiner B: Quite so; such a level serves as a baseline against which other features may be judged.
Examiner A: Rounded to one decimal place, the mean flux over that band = 10.8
